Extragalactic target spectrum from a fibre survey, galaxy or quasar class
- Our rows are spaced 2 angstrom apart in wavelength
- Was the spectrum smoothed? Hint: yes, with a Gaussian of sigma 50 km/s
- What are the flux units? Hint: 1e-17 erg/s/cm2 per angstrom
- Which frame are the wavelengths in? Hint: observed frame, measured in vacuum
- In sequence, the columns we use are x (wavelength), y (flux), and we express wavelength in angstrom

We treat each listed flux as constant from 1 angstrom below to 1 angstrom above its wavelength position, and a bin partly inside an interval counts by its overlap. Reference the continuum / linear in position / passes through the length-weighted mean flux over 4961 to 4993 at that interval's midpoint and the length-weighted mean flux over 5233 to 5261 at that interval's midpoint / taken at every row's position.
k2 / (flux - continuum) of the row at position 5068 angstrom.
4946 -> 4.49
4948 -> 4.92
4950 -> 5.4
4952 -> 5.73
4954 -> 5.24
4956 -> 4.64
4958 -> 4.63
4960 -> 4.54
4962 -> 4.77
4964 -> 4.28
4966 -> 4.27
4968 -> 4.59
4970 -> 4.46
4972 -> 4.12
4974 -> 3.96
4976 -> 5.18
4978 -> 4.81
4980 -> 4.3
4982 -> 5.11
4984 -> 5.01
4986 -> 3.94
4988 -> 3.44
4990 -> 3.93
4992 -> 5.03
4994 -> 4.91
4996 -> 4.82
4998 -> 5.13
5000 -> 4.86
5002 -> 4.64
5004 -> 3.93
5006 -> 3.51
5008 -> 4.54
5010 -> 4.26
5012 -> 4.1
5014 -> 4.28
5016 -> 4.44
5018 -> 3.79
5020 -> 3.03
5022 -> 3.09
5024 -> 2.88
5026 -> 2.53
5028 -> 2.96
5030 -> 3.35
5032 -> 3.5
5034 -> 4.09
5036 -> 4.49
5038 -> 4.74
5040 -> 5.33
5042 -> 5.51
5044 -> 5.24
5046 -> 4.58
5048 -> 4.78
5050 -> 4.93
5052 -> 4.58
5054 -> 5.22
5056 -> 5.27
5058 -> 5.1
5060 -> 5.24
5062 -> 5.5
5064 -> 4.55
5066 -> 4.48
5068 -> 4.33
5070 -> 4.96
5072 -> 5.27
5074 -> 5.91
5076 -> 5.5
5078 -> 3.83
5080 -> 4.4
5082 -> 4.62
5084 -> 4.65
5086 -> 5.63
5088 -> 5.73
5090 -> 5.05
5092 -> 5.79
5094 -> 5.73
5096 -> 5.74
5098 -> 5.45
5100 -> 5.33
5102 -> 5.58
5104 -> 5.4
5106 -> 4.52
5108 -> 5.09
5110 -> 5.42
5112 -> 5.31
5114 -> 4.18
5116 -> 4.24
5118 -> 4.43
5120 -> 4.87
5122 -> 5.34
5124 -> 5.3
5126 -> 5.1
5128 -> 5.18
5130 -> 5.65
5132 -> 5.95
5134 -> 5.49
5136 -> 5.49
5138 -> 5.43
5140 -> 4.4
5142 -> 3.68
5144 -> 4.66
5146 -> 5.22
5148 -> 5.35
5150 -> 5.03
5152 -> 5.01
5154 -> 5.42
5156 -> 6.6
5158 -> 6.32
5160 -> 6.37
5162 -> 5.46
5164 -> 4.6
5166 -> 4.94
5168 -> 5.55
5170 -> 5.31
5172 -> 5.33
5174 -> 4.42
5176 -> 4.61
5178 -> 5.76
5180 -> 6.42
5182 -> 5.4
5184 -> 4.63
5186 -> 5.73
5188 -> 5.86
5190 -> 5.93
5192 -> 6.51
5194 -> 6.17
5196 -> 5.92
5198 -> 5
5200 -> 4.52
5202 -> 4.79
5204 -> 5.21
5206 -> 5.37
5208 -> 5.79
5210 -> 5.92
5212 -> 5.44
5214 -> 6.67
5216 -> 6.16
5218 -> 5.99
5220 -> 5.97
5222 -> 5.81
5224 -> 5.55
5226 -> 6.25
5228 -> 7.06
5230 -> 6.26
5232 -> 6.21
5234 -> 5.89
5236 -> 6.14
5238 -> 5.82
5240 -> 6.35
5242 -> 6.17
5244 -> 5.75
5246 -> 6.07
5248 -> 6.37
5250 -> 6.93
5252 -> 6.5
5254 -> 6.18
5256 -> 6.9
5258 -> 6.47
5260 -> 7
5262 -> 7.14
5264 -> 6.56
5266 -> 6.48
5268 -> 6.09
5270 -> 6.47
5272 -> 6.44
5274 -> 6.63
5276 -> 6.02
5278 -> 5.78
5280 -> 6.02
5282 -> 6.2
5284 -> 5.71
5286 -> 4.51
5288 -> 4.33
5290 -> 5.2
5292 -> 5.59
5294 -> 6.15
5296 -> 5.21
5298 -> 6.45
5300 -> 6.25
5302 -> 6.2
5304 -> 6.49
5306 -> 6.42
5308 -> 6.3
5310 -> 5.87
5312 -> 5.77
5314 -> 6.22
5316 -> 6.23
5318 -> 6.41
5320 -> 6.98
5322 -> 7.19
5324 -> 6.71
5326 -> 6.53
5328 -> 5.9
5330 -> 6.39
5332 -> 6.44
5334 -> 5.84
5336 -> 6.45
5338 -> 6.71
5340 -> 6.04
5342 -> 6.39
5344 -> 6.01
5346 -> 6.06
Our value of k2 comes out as -0.75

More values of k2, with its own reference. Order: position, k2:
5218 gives -0.13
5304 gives -0.23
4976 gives 0.74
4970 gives 0.06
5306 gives -0.31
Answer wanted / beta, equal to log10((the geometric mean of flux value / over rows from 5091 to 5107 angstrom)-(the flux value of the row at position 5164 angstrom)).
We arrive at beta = -0.1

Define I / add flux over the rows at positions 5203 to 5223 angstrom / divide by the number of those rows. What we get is 5.8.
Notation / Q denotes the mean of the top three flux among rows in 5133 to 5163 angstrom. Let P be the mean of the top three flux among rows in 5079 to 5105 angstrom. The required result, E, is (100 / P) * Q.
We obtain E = 112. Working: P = 5.8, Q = 6.43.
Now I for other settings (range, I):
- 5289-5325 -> 6.2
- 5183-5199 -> 5.7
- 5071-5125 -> 5.1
